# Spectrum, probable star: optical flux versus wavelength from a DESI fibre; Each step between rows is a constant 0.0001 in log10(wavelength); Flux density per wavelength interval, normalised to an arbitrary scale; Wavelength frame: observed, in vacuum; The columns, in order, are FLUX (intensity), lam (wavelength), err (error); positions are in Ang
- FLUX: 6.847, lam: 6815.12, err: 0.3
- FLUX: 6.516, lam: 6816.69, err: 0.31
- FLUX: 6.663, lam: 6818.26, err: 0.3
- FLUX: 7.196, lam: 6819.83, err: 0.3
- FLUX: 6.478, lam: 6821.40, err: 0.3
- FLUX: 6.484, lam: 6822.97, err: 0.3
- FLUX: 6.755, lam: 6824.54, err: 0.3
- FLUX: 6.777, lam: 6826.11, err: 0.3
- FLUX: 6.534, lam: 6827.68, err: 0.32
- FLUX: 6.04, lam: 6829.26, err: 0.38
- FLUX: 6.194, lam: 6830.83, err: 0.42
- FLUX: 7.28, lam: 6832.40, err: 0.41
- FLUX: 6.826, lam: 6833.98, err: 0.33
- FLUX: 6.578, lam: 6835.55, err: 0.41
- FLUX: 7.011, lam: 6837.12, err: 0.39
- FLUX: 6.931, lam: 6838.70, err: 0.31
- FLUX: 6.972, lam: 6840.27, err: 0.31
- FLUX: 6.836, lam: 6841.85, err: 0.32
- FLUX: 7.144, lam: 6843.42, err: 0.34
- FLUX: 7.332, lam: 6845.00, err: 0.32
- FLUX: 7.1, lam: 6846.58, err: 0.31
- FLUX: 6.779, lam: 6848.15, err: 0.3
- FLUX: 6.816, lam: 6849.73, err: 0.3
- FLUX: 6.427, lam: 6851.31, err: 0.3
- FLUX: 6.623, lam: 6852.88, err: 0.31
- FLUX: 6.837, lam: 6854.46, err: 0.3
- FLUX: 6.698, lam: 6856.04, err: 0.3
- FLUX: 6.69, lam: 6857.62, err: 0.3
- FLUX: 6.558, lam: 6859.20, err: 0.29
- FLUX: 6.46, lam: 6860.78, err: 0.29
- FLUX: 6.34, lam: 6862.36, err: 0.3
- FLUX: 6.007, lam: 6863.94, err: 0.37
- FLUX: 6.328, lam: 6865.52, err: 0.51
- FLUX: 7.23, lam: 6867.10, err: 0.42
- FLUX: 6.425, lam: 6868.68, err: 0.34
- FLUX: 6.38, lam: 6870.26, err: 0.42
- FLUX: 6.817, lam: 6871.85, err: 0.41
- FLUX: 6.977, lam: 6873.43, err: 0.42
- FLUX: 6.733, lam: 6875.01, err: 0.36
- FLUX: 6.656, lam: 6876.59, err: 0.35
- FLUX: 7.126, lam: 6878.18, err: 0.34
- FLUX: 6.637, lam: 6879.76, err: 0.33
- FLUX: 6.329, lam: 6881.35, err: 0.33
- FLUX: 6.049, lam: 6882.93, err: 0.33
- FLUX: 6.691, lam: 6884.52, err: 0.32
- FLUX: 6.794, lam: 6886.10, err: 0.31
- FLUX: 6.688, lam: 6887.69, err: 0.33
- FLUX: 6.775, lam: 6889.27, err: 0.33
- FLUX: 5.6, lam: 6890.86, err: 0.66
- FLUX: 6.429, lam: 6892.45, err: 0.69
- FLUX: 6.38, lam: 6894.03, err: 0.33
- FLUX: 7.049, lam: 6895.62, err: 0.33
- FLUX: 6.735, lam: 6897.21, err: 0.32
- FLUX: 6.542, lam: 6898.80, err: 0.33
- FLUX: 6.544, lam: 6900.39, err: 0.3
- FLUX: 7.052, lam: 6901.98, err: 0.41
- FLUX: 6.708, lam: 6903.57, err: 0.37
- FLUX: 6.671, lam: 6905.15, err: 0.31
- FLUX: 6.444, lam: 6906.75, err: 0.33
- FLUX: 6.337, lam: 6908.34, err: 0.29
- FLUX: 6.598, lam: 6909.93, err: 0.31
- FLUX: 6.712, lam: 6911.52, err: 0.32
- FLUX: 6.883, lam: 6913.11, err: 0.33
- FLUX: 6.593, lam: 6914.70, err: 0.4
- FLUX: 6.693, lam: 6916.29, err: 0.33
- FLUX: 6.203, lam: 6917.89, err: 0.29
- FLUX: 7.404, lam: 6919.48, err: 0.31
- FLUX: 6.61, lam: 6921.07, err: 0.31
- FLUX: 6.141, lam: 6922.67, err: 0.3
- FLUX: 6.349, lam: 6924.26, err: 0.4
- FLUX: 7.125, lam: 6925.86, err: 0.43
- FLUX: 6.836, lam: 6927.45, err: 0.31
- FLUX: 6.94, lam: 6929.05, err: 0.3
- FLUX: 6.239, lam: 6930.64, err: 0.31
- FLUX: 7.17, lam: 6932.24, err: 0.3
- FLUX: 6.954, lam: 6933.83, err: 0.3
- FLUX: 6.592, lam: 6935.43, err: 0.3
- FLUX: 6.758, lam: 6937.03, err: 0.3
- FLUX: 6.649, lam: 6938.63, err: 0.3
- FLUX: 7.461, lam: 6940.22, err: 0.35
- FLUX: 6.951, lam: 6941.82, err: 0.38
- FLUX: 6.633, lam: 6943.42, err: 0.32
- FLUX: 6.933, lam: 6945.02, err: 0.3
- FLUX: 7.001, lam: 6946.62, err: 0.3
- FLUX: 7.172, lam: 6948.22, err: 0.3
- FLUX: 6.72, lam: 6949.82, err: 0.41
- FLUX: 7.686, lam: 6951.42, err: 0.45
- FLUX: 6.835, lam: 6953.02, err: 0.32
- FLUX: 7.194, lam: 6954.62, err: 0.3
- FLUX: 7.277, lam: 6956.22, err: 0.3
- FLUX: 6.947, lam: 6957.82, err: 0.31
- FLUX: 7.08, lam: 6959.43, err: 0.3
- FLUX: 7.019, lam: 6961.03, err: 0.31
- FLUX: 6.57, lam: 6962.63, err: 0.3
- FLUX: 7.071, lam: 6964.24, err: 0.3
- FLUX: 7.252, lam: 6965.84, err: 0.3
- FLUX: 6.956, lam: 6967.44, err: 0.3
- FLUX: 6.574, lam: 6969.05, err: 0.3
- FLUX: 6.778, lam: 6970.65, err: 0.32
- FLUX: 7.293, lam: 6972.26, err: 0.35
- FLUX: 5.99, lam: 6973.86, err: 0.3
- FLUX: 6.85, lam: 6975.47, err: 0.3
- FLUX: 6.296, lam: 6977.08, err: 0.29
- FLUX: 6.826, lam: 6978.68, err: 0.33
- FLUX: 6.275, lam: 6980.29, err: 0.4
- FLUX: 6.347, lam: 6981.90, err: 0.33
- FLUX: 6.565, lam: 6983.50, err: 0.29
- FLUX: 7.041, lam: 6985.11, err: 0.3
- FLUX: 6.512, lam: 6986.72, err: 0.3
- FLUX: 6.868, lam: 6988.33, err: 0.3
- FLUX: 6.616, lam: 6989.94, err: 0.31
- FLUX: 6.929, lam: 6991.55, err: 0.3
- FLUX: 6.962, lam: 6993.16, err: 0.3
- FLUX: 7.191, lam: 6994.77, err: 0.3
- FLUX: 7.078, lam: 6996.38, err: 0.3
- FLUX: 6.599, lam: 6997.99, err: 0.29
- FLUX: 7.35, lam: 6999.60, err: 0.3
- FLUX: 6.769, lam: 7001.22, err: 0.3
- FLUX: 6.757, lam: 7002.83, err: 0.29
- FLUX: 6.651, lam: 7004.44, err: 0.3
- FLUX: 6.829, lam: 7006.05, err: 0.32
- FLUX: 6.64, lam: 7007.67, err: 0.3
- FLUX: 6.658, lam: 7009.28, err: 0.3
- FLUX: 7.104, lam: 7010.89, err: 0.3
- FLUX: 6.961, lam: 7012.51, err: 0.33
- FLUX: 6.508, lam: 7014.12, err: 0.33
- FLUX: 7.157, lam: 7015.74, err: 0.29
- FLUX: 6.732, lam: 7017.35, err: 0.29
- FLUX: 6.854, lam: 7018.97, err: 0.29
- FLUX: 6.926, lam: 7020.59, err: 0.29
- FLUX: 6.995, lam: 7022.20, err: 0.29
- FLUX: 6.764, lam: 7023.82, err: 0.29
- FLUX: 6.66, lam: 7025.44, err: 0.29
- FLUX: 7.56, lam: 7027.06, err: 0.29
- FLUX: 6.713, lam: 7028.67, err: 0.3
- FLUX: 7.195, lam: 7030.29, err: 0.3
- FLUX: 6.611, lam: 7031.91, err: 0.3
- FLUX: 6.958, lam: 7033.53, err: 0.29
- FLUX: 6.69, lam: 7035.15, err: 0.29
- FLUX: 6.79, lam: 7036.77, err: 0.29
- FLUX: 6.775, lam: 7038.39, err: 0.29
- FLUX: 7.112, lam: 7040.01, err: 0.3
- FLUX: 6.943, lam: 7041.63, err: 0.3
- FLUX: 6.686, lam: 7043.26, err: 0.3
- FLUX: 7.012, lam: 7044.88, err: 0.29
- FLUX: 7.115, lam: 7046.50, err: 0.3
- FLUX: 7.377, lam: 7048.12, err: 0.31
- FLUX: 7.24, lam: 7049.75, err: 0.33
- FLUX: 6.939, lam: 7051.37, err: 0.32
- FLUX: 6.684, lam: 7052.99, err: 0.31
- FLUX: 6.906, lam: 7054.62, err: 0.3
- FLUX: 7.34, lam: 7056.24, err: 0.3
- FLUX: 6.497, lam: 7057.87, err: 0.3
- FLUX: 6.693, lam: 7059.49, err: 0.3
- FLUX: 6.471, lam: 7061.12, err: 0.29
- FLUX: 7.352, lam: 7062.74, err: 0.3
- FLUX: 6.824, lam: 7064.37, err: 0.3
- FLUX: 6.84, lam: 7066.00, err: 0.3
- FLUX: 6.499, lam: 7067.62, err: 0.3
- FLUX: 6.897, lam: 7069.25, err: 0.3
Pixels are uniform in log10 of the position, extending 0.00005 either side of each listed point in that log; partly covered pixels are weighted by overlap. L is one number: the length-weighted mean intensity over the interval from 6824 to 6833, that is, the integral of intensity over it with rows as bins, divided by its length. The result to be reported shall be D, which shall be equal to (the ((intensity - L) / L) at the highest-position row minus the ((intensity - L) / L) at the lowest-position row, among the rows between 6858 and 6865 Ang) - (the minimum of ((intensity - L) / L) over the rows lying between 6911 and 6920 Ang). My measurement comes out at -0.03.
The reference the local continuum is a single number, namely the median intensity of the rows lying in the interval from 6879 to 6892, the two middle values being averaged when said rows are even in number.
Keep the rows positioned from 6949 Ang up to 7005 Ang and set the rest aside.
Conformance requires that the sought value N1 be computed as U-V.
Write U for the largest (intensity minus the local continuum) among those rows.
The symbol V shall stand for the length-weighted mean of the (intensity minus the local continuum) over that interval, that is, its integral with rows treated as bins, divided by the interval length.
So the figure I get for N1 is 0.84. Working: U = 1.02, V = 0.188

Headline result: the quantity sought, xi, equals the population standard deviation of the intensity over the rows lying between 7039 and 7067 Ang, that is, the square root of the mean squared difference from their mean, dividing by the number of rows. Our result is 0.28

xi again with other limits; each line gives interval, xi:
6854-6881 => 0.30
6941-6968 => 0.26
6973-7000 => 0.36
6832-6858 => 0.24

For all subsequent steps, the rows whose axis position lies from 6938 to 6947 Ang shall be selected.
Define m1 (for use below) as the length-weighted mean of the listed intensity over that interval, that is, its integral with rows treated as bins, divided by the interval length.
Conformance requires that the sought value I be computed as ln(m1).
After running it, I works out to 1.94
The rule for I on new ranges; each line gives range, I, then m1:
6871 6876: 1.92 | 6.83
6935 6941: 1.93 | 6.88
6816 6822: 1.91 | 6.72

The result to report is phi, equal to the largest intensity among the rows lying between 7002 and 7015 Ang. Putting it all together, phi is 7.104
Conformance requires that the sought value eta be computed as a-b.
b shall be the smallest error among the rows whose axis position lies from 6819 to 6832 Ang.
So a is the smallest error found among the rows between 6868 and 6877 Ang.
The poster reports 0.040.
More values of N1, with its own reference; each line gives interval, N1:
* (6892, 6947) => 0.74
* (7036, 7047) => 0.20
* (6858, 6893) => 0.68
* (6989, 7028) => 0.68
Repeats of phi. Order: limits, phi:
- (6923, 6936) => 7.17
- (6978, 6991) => 7.041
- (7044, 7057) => 7.377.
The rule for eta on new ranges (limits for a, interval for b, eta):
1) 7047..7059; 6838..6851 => 0.000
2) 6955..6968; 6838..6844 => -0.010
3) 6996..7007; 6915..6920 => 0.000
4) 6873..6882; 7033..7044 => 0.040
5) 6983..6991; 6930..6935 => -0.010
